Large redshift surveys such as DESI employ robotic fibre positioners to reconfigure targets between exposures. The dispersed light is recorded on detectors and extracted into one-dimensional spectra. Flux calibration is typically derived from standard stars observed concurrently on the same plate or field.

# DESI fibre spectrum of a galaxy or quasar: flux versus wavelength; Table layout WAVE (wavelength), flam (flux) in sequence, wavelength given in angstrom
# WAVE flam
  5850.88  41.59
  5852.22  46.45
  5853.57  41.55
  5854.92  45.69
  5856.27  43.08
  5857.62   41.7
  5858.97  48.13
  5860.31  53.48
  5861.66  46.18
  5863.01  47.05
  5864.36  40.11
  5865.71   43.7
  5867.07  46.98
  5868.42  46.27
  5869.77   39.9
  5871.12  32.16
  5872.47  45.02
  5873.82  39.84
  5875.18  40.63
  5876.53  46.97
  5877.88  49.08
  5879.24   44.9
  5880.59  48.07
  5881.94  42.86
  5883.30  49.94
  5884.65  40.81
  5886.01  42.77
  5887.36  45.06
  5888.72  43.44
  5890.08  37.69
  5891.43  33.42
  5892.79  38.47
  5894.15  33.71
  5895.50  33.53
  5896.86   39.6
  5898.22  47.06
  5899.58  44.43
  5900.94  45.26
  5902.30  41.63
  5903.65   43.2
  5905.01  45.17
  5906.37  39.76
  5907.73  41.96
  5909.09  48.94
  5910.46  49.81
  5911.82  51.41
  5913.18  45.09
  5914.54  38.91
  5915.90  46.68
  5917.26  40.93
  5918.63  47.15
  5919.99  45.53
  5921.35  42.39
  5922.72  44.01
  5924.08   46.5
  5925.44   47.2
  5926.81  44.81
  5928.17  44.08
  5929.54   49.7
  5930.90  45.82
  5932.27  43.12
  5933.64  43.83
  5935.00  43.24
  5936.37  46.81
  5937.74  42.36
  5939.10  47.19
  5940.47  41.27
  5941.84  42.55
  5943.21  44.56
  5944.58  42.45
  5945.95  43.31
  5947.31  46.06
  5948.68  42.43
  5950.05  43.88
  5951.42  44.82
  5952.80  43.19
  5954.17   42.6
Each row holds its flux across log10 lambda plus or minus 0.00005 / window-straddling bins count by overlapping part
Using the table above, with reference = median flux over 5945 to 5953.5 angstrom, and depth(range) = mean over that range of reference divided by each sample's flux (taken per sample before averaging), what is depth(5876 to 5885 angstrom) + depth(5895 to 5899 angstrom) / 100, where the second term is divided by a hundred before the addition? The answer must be 0.96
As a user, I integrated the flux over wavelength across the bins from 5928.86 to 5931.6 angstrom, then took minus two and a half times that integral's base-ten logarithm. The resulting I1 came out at -5.29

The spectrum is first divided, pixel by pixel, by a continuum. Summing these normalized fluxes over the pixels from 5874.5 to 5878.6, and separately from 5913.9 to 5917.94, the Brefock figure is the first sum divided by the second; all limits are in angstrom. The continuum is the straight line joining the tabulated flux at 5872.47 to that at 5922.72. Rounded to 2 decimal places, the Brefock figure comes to 1.06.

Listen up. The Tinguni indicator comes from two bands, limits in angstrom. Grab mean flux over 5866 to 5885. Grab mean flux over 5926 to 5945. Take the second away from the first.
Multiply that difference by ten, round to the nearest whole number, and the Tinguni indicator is -6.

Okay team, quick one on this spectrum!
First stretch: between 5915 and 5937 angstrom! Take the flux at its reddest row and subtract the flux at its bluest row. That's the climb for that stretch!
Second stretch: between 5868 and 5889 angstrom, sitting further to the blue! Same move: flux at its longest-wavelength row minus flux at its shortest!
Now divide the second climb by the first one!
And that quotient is -22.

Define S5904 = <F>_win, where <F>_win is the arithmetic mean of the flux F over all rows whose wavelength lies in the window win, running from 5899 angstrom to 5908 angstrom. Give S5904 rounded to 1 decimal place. 43.1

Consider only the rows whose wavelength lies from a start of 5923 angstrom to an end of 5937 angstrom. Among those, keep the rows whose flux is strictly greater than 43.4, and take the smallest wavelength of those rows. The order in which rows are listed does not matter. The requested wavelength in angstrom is 5924.08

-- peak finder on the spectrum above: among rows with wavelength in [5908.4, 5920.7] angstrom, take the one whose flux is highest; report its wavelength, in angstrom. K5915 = 5911.82 angstrom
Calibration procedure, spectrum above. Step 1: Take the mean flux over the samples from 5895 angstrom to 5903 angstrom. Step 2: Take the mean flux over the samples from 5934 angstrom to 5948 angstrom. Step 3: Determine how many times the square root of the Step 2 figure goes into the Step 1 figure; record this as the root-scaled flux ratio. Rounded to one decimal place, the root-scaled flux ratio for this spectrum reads 6.3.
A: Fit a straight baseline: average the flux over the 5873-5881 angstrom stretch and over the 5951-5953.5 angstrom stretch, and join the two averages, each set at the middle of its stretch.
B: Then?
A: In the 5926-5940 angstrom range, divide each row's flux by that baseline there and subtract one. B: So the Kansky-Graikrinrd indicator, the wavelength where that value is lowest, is 5937.74 angstrom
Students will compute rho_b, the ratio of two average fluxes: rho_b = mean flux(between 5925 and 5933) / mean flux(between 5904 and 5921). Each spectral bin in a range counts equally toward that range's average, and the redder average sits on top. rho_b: 1.01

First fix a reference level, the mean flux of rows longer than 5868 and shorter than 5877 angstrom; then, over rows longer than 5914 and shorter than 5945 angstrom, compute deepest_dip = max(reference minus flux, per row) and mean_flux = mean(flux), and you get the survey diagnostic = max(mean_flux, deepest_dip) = 44.4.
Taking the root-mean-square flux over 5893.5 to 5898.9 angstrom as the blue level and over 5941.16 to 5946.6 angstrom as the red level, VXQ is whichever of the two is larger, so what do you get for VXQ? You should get 43.2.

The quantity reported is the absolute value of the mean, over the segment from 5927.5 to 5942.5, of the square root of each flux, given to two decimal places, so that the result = 6.67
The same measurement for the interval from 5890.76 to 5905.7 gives 6.35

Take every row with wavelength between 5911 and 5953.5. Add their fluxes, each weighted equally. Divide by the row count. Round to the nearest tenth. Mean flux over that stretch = 44.6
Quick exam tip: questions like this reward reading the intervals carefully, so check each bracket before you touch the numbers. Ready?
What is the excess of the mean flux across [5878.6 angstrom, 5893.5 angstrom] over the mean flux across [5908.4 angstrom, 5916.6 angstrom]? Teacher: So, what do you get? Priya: -4.3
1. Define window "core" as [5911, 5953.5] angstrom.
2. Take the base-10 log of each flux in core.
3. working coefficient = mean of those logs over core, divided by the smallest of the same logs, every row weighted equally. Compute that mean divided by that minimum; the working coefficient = 1.04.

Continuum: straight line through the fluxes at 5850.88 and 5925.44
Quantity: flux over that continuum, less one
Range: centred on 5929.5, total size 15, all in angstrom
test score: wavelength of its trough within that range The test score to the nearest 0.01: 5935.00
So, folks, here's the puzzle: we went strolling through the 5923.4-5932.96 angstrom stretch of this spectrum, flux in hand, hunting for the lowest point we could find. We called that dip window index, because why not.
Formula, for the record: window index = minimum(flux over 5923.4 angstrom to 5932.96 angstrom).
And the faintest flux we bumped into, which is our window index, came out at 43.12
